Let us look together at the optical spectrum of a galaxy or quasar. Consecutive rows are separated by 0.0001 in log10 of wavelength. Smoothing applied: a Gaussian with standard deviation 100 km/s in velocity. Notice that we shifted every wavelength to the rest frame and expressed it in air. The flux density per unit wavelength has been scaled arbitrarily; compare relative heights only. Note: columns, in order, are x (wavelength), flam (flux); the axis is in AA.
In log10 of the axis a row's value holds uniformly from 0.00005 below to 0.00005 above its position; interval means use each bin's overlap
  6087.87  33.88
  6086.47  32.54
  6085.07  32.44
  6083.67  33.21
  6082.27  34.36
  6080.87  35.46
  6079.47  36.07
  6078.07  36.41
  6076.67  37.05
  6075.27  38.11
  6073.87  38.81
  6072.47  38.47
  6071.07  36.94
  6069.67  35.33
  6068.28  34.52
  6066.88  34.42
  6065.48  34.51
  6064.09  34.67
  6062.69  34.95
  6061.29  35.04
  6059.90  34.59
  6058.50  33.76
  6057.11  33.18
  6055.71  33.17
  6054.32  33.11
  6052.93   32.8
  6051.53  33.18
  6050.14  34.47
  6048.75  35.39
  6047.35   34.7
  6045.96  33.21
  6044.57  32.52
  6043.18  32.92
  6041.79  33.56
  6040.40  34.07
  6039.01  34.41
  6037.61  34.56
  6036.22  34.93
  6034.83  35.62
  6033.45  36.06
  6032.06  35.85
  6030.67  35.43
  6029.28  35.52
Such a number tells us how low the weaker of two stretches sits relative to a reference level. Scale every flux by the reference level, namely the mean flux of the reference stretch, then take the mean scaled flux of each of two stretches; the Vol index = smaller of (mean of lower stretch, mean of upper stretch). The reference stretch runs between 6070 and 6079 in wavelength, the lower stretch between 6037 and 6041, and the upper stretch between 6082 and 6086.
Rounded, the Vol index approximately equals 0.886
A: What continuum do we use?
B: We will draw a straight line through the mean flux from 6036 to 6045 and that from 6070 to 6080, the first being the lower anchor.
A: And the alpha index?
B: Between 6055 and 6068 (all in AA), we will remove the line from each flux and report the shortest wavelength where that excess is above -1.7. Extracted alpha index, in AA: 6059.90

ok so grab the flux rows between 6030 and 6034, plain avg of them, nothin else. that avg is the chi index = 35.8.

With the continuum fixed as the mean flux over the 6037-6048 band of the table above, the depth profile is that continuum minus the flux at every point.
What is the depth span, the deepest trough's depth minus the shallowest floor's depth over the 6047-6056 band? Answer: 2.6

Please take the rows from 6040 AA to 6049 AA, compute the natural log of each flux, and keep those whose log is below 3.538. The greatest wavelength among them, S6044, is 6045.96 AA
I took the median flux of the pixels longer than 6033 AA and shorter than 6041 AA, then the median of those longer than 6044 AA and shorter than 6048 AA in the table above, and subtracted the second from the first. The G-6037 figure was 1.5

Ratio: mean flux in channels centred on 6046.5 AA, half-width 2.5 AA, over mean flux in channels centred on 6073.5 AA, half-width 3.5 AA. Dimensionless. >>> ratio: 0.90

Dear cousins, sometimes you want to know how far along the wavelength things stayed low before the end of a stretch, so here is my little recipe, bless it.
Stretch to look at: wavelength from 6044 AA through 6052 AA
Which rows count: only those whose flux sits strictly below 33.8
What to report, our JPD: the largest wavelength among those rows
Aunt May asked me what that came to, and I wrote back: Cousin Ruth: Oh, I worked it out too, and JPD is 6051.53 AA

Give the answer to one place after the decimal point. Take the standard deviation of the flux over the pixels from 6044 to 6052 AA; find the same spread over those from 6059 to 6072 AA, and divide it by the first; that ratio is 0.7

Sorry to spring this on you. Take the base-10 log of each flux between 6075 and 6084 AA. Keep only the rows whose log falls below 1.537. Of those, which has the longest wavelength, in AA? 6083.67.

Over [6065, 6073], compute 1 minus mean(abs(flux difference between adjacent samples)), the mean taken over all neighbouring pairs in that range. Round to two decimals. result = 0.17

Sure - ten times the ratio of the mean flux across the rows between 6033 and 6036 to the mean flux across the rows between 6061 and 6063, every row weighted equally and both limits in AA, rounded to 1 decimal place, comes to 10.2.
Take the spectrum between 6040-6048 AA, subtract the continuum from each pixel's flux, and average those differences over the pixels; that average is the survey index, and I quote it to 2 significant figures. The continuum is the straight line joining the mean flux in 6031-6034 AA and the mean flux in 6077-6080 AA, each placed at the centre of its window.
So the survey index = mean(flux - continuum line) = -2.5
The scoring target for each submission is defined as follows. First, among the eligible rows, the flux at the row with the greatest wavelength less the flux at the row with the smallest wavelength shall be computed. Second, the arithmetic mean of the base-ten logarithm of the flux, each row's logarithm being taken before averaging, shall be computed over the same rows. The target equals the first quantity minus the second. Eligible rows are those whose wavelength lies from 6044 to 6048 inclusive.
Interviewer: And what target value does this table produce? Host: 1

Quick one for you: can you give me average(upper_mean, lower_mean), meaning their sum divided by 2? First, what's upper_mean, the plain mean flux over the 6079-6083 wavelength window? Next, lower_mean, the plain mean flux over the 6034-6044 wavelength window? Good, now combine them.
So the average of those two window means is 34.8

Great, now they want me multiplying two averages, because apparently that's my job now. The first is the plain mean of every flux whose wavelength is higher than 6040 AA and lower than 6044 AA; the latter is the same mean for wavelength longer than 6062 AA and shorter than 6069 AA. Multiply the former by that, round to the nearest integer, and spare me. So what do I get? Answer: 1160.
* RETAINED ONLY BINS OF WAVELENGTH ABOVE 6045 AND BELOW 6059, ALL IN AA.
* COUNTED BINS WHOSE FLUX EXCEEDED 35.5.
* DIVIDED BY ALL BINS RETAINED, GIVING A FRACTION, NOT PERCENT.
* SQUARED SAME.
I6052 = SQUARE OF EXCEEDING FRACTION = 0.00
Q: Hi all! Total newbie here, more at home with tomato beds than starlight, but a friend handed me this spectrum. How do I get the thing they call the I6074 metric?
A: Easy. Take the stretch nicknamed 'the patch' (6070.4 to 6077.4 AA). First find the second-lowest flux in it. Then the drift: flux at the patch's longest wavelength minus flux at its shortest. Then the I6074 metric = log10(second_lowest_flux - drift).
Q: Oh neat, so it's 1.567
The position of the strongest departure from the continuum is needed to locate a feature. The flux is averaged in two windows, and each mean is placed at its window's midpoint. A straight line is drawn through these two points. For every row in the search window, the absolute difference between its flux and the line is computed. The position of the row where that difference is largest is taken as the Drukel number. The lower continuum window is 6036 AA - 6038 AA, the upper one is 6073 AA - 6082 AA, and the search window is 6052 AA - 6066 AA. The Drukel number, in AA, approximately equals 6052.93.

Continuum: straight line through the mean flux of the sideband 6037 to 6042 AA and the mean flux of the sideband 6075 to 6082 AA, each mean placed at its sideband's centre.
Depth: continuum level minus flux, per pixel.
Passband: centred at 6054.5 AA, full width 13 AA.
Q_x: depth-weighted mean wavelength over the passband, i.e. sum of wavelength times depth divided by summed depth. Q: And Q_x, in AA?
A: 6055.5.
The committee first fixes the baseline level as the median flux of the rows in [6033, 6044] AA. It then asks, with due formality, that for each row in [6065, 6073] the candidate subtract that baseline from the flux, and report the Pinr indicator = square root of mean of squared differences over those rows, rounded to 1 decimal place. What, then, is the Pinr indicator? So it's 1.9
